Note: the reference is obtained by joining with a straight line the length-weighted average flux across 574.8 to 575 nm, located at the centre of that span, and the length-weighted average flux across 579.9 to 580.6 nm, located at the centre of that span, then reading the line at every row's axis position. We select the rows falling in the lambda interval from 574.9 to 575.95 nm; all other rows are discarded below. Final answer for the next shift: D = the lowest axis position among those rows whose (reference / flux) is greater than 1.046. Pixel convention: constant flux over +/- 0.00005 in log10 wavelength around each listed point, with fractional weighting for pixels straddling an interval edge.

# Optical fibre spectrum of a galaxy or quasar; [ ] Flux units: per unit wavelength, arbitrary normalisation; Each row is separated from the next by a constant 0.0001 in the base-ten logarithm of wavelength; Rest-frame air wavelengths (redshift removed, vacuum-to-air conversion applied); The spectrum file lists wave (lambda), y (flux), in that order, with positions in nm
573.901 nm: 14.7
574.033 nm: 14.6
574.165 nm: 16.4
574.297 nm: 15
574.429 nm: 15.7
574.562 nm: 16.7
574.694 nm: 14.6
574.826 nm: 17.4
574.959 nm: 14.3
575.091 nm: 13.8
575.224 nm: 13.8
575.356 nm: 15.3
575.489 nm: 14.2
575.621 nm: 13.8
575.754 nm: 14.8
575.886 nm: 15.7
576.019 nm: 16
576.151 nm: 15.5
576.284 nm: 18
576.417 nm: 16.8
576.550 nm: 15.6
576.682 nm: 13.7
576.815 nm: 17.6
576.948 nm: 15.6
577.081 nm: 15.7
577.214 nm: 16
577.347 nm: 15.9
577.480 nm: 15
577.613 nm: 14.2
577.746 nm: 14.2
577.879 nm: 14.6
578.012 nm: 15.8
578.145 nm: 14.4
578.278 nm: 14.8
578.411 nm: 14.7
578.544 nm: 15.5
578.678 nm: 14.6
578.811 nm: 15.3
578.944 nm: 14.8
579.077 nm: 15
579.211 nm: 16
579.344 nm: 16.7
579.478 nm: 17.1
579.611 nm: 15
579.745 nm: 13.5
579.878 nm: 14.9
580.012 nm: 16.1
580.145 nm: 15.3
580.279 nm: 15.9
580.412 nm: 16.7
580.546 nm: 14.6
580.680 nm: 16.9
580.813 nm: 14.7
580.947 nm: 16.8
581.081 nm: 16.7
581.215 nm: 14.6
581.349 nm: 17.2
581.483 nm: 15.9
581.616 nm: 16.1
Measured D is 574.959 nm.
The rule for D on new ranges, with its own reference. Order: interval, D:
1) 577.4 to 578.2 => 577.613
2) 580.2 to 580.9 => 580.546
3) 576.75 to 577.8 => 577.613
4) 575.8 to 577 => 576.682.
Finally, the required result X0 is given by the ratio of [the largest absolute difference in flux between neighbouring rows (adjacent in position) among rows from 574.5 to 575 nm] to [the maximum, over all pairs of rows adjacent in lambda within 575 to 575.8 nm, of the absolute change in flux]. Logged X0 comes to 2.1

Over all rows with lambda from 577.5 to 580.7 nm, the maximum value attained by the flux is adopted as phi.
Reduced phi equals 17.1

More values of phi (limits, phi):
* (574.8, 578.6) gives 18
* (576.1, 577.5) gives 18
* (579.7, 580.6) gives 16.7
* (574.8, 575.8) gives 17.4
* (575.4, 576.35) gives 18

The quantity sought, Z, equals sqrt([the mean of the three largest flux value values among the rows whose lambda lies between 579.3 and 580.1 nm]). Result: 4.08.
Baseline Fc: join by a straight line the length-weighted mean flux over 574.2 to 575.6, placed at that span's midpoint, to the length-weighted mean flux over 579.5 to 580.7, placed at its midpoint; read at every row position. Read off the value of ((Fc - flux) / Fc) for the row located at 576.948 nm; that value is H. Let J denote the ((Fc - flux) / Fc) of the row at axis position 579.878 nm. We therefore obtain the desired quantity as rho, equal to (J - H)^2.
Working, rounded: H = -0.03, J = 0.03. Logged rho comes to 0.0035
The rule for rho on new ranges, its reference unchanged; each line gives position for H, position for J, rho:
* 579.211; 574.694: 0.0050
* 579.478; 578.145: 0.0288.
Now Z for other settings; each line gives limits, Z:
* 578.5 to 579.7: 4.07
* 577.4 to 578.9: 3.94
